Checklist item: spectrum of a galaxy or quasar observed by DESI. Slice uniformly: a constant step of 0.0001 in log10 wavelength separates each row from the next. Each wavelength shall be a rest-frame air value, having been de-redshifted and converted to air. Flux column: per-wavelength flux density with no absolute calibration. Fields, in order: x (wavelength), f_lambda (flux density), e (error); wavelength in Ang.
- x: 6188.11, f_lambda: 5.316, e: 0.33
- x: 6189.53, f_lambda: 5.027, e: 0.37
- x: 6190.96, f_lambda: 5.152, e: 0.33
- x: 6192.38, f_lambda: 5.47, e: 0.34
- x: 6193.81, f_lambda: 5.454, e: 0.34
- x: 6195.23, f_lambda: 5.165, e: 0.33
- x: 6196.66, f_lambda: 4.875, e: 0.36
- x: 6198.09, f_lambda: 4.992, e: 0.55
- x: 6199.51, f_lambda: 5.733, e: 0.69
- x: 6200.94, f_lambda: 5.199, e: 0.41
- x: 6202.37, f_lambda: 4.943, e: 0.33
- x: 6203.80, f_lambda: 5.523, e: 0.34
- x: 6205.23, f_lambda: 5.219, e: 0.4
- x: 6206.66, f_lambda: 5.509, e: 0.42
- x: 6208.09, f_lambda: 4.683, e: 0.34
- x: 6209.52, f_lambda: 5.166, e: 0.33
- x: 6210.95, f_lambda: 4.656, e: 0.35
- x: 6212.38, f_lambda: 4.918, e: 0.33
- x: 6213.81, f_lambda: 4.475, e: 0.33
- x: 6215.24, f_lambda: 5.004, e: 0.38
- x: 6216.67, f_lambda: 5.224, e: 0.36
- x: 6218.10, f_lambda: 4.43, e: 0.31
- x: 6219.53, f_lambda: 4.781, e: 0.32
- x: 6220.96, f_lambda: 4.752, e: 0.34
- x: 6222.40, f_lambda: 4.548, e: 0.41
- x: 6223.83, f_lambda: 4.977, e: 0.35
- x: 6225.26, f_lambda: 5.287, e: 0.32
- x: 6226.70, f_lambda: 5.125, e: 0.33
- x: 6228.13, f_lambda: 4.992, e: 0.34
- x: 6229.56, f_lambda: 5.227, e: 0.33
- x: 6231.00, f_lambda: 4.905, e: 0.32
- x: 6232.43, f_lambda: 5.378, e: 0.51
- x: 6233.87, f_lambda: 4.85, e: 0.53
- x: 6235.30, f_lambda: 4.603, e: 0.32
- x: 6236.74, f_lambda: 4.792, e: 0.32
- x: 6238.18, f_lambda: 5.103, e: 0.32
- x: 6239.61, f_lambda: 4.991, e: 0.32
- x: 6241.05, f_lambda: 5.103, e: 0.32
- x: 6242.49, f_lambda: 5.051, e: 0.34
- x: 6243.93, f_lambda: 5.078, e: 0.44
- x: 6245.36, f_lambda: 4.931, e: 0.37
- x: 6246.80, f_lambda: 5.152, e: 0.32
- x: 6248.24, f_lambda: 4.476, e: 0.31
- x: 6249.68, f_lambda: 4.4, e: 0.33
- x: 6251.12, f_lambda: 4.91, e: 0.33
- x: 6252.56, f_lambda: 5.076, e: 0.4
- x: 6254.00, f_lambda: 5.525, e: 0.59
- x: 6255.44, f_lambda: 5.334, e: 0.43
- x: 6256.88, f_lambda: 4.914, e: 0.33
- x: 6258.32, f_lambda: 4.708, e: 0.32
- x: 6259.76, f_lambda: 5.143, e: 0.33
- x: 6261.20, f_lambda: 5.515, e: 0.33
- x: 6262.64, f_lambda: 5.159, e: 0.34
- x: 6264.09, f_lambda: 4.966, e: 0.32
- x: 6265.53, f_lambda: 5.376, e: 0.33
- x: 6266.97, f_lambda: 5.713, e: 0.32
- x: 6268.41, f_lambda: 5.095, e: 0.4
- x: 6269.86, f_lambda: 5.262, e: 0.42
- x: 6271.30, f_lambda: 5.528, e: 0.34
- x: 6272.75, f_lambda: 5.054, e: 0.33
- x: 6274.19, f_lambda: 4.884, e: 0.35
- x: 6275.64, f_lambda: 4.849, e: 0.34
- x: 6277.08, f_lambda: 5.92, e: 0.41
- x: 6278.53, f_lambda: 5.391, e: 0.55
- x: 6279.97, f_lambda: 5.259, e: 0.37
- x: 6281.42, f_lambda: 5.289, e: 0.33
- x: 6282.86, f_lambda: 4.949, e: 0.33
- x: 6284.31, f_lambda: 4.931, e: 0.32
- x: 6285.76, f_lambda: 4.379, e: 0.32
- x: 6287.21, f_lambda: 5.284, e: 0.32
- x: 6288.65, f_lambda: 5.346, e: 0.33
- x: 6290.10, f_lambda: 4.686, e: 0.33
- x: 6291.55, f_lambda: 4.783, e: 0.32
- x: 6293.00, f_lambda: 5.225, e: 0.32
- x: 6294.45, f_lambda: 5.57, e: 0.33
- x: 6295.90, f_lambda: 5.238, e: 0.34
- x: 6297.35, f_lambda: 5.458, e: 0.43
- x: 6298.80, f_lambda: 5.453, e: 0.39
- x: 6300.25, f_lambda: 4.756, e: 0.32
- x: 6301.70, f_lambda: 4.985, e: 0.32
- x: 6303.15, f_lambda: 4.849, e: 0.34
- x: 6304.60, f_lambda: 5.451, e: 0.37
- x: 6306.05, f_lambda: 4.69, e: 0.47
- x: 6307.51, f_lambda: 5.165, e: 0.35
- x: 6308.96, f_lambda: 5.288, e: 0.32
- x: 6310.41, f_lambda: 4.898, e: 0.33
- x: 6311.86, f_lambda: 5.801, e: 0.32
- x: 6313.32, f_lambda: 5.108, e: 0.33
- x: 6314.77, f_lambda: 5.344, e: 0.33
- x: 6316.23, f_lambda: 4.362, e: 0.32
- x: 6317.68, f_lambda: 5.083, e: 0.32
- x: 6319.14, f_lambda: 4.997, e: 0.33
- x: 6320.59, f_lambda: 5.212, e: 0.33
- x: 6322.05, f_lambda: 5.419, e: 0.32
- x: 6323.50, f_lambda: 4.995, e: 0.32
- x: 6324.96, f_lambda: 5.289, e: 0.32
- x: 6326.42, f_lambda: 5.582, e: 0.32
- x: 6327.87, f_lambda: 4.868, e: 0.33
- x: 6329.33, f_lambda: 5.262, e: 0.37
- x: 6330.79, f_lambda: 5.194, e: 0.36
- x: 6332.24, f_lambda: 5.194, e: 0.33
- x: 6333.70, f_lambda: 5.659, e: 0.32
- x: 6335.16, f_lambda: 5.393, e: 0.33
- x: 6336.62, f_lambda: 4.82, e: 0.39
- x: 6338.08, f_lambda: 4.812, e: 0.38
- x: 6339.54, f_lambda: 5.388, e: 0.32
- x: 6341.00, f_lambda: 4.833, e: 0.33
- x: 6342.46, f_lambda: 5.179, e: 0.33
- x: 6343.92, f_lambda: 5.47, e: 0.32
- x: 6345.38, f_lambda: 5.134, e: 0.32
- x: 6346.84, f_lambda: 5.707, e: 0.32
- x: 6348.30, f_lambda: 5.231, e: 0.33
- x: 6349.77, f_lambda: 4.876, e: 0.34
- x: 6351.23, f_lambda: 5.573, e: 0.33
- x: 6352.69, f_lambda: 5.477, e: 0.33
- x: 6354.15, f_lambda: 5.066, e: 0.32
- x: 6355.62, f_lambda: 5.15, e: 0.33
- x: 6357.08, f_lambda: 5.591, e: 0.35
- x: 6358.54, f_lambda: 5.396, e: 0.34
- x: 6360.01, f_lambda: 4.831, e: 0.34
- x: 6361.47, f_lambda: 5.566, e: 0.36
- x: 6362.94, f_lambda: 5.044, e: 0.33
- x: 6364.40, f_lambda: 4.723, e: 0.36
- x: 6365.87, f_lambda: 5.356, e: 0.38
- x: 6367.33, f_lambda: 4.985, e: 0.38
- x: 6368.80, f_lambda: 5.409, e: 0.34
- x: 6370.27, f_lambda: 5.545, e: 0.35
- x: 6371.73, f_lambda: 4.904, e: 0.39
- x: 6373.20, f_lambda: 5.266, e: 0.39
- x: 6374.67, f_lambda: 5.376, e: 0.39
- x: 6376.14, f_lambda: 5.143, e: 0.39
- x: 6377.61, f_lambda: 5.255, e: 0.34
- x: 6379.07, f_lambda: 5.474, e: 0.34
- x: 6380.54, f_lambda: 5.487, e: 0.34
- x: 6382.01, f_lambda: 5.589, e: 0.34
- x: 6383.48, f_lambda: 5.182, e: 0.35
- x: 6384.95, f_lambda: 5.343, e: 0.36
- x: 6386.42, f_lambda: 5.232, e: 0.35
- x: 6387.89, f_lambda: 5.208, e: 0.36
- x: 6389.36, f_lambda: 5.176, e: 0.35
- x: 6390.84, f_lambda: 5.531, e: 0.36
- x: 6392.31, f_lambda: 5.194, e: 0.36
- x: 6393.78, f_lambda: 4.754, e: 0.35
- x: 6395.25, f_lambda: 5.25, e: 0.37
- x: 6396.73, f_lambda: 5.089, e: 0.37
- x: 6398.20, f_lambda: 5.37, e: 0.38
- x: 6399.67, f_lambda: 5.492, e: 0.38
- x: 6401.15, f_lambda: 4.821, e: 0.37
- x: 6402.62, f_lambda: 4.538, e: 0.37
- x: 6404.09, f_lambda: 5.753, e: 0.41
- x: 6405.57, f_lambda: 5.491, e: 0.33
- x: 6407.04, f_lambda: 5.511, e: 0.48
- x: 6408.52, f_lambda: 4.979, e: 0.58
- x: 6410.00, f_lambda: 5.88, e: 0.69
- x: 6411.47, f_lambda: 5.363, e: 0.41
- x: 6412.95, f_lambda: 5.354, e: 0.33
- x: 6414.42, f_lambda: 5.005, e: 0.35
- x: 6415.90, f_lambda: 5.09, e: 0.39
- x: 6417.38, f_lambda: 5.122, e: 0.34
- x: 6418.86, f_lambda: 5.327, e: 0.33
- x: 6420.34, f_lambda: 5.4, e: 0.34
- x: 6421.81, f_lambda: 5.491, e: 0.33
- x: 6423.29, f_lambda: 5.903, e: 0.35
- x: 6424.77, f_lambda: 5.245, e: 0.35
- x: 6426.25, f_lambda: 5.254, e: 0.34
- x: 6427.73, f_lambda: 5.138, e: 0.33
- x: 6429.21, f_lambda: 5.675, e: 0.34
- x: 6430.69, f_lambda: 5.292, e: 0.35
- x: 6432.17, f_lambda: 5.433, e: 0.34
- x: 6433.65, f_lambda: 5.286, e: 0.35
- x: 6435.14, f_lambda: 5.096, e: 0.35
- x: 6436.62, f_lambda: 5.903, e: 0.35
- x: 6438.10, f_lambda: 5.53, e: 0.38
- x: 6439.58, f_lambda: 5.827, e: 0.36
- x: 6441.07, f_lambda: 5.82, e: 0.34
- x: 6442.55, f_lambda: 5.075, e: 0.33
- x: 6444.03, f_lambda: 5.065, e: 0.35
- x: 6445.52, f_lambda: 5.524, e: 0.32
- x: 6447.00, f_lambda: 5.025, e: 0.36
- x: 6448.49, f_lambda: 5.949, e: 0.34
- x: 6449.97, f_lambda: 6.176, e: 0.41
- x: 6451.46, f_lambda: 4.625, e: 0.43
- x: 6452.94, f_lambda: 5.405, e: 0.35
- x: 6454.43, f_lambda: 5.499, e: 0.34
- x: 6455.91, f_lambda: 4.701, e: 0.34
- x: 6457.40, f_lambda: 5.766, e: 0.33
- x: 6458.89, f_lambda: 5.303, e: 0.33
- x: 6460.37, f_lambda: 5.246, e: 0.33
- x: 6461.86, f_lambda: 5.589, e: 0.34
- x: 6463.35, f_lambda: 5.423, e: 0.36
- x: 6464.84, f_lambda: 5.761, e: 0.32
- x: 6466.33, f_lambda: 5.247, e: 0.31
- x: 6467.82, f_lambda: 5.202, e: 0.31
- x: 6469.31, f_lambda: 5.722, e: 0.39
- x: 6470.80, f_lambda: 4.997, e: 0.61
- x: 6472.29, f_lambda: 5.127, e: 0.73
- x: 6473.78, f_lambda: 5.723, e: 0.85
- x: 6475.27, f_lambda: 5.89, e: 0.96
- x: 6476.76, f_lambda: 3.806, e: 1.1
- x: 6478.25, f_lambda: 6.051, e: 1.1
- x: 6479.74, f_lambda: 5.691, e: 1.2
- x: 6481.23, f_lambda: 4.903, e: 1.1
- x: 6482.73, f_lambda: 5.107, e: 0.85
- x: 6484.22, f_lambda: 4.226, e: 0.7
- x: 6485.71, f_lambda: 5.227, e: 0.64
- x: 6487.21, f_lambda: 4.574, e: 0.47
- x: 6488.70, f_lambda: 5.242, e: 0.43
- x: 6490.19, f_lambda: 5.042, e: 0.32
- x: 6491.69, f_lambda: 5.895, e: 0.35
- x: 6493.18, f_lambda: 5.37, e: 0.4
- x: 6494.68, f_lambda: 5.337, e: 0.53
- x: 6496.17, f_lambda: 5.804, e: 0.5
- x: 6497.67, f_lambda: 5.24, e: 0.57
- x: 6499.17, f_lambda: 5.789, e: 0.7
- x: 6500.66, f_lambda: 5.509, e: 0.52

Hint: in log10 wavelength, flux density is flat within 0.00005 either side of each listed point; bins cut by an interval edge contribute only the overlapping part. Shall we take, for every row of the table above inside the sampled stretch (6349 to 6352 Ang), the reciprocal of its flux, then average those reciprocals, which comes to 0.192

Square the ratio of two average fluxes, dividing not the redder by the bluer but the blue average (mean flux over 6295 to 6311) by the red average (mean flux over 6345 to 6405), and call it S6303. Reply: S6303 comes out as 0.95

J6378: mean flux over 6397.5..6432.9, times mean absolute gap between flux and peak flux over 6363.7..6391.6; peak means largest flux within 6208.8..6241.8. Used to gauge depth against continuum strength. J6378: 1.0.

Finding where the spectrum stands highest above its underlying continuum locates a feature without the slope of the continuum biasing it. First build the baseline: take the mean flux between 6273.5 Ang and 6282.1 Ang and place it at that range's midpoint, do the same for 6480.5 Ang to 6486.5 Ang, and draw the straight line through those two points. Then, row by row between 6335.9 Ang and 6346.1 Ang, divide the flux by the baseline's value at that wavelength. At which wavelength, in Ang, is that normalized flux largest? 6343.92 Ang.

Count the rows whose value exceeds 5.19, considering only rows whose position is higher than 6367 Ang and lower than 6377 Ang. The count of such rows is 4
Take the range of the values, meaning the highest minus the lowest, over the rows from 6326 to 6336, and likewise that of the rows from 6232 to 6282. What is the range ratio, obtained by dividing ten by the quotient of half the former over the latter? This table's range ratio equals 38.4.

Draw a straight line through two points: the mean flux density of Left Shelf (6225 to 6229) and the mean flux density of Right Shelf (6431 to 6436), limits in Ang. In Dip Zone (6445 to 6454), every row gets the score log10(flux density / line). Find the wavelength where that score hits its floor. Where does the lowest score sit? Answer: 6451.46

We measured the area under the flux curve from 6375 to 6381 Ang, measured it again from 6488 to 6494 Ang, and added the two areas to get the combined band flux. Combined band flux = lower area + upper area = 64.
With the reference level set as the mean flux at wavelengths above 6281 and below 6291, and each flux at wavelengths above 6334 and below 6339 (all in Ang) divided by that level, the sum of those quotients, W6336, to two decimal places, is 3.02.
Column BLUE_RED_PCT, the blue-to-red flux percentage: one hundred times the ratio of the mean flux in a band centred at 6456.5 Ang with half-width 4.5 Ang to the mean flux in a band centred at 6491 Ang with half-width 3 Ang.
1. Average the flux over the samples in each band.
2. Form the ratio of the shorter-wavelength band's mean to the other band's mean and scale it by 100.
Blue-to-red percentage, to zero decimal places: 99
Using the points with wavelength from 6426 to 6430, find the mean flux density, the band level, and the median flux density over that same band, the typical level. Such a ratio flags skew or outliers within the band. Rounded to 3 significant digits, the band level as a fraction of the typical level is 1.02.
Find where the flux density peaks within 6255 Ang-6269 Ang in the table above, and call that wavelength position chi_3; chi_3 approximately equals 6266.97 Ang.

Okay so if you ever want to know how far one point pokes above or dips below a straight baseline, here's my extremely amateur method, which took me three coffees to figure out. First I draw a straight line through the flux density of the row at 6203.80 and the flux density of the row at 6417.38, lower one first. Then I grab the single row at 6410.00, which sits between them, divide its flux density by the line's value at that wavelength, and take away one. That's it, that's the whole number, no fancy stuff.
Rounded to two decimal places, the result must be 0.14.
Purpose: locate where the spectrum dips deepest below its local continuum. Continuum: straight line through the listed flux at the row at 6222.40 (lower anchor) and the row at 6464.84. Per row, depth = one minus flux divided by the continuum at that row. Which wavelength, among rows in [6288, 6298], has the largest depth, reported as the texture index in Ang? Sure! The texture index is 6290.10 Ang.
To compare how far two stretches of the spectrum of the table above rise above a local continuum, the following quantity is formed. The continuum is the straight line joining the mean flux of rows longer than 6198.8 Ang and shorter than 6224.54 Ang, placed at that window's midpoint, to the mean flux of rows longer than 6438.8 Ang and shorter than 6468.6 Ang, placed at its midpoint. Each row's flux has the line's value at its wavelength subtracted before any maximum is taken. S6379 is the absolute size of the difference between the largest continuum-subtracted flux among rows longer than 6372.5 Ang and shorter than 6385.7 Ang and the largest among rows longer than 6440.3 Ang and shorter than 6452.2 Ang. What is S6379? 0.47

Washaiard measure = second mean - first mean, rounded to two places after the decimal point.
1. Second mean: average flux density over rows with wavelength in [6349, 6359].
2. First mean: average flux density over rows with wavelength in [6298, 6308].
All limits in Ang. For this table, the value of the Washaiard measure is 0.25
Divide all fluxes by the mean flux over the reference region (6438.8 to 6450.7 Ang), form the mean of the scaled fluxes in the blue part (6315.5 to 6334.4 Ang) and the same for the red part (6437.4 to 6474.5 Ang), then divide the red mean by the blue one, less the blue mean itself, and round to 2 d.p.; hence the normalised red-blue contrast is 0.12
